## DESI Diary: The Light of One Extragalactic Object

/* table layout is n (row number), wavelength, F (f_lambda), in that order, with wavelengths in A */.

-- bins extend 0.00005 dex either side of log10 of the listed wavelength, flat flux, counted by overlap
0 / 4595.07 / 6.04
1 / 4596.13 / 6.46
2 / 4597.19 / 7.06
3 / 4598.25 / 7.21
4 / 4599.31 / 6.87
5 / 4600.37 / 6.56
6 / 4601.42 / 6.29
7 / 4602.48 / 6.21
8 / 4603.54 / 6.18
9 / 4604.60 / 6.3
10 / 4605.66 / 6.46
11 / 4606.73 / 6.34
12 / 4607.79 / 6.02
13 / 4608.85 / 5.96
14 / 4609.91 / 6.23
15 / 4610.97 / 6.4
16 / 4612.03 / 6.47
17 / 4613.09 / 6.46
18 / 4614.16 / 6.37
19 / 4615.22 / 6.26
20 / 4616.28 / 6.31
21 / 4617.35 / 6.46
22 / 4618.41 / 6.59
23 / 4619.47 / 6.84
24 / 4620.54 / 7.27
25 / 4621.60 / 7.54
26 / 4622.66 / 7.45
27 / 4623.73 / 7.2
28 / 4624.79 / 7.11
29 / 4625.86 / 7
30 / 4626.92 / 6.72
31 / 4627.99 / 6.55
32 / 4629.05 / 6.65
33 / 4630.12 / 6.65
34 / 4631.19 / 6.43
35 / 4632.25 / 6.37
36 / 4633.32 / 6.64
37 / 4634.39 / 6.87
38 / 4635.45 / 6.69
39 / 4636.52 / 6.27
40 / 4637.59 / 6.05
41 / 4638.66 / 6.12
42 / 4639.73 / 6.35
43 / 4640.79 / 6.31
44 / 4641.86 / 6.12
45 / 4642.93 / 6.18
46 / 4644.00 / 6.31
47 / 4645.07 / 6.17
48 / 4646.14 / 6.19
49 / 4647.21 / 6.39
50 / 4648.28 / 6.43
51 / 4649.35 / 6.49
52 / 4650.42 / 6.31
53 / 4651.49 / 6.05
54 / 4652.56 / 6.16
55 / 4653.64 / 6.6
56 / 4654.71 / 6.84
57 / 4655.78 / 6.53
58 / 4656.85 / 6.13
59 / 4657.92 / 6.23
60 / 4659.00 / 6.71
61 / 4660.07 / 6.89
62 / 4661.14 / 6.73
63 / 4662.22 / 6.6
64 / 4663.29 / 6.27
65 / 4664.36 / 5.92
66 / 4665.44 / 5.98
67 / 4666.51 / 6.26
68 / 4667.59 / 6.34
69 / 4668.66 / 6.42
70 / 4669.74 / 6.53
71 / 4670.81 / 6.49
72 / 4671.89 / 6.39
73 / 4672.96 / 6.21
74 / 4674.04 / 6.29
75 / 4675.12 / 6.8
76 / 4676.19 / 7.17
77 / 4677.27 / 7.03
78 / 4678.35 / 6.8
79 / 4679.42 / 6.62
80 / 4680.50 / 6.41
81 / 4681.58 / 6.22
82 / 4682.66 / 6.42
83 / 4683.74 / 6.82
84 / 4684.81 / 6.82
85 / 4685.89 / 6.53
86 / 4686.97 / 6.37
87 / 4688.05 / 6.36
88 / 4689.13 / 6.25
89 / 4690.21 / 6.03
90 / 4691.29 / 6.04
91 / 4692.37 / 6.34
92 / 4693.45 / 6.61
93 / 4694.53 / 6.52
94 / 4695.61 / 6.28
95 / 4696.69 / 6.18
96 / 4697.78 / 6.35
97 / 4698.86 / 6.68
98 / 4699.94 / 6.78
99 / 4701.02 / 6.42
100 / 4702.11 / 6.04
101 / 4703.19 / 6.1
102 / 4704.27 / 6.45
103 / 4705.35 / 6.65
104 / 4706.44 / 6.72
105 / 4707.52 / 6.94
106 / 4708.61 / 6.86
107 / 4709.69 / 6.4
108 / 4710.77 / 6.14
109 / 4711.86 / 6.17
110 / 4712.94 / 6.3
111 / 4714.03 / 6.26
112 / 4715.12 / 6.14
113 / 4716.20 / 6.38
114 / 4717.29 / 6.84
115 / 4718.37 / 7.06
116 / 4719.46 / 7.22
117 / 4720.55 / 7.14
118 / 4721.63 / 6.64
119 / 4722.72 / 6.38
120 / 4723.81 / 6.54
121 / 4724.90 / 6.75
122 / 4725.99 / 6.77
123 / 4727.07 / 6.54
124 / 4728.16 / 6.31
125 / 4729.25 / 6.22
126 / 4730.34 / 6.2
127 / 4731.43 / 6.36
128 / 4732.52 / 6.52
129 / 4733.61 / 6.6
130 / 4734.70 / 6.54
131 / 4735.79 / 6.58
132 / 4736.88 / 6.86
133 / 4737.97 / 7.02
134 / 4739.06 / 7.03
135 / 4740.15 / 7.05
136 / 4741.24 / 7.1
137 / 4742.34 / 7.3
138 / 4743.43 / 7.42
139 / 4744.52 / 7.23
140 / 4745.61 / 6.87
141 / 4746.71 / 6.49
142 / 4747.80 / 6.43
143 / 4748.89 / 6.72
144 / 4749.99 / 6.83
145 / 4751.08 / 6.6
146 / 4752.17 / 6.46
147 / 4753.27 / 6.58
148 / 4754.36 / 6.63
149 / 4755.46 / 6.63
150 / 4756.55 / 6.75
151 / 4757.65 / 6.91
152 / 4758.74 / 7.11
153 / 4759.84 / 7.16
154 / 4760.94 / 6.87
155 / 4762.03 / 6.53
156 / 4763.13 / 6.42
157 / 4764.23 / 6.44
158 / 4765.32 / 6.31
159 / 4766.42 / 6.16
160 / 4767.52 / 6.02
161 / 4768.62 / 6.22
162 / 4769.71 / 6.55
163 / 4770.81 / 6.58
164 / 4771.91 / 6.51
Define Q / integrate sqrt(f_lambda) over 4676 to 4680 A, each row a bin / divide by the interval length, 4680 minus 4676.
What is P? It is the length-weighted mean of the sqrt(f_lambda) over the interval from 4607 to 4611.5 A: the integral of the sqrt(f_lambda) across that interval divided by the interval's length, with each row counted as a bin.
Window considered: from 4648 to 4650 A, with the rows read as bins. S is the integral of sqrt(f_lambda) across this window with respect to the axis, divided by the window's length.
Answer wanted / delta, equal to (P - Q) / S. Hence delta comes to -0.05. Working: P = 2.49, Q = 2.62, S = 2.54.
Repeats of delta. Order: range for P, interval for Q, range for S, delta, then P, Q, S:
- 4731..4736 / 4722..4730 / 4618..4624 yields 0.00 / 2.55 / 2.55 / 2.67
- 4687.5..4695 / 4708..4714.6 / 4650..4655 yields 0.00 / 2.51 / 2.52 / 2.52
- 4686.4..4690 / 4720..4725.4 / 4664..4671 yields -0.03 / 2.51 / 2.58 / 2.50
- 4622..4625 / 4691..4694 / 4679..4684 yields 0.07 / 2.70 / 2.52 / 2.54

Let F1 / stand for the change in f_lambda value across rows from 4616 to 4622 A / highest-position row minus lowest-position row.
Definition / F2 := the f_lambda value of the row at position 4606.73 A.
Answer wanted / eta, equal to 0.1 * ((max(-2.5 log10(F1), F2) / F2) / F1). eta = 0.08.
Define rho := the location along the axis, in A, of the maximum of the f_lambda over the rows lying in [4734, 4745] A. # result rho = 4743.43 A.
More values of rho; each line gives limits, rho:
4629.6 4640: 4634.39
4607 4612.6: 4612.03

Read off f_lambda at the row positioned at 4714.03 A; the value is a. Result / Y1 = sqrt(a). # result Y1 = 2.50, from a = 6.26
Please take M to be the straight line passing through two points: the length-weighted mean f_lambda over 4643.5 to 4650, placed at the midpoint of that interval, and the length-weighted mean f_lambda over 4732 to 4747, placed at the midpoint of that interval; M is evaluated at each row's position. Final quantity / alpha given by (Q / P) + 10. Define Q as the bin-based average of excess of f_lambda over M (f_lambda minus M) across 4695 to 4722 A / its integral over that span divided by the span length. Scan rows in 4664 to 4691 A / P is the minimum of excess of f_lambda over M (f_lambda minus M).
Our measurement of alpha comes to 10.3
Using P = -0.57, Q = -0.189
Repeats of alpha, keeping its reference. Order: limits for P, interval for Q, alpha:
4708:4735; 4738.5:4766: 10.3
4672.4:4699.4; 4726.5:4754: 10.3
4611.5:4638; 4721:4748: 10.7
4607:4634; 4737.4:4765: 11.2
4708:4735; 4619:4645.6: 9.4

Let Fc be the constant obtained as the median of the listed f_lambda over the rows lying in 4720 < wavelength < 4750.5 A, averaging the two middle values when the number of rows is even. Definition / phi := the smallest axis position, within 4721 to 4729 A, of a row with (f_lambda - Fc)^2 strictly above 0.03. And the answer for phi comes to 4722.72 A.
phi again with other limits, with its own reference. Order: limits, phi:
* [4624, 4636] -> 4624.79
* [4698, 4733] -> 4701.02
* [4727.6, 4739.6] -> 4728.16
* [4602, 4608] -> 4602.48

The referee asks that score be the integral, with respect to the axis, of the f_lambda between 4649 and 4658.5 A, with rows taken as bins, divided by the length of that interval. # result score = 6.37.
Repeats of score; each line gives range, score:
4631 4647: 6.34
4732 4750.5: 6.86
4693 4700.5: 6.48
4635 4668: 6.34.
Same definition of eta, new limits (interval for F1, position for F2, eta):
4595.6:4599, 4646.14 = 0.13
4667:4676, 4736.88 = 0.22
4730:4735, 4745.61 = 0.29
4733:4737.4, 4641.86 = 0.38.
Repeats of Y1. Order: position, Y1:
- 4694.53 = 2.55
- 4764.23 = 2.54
